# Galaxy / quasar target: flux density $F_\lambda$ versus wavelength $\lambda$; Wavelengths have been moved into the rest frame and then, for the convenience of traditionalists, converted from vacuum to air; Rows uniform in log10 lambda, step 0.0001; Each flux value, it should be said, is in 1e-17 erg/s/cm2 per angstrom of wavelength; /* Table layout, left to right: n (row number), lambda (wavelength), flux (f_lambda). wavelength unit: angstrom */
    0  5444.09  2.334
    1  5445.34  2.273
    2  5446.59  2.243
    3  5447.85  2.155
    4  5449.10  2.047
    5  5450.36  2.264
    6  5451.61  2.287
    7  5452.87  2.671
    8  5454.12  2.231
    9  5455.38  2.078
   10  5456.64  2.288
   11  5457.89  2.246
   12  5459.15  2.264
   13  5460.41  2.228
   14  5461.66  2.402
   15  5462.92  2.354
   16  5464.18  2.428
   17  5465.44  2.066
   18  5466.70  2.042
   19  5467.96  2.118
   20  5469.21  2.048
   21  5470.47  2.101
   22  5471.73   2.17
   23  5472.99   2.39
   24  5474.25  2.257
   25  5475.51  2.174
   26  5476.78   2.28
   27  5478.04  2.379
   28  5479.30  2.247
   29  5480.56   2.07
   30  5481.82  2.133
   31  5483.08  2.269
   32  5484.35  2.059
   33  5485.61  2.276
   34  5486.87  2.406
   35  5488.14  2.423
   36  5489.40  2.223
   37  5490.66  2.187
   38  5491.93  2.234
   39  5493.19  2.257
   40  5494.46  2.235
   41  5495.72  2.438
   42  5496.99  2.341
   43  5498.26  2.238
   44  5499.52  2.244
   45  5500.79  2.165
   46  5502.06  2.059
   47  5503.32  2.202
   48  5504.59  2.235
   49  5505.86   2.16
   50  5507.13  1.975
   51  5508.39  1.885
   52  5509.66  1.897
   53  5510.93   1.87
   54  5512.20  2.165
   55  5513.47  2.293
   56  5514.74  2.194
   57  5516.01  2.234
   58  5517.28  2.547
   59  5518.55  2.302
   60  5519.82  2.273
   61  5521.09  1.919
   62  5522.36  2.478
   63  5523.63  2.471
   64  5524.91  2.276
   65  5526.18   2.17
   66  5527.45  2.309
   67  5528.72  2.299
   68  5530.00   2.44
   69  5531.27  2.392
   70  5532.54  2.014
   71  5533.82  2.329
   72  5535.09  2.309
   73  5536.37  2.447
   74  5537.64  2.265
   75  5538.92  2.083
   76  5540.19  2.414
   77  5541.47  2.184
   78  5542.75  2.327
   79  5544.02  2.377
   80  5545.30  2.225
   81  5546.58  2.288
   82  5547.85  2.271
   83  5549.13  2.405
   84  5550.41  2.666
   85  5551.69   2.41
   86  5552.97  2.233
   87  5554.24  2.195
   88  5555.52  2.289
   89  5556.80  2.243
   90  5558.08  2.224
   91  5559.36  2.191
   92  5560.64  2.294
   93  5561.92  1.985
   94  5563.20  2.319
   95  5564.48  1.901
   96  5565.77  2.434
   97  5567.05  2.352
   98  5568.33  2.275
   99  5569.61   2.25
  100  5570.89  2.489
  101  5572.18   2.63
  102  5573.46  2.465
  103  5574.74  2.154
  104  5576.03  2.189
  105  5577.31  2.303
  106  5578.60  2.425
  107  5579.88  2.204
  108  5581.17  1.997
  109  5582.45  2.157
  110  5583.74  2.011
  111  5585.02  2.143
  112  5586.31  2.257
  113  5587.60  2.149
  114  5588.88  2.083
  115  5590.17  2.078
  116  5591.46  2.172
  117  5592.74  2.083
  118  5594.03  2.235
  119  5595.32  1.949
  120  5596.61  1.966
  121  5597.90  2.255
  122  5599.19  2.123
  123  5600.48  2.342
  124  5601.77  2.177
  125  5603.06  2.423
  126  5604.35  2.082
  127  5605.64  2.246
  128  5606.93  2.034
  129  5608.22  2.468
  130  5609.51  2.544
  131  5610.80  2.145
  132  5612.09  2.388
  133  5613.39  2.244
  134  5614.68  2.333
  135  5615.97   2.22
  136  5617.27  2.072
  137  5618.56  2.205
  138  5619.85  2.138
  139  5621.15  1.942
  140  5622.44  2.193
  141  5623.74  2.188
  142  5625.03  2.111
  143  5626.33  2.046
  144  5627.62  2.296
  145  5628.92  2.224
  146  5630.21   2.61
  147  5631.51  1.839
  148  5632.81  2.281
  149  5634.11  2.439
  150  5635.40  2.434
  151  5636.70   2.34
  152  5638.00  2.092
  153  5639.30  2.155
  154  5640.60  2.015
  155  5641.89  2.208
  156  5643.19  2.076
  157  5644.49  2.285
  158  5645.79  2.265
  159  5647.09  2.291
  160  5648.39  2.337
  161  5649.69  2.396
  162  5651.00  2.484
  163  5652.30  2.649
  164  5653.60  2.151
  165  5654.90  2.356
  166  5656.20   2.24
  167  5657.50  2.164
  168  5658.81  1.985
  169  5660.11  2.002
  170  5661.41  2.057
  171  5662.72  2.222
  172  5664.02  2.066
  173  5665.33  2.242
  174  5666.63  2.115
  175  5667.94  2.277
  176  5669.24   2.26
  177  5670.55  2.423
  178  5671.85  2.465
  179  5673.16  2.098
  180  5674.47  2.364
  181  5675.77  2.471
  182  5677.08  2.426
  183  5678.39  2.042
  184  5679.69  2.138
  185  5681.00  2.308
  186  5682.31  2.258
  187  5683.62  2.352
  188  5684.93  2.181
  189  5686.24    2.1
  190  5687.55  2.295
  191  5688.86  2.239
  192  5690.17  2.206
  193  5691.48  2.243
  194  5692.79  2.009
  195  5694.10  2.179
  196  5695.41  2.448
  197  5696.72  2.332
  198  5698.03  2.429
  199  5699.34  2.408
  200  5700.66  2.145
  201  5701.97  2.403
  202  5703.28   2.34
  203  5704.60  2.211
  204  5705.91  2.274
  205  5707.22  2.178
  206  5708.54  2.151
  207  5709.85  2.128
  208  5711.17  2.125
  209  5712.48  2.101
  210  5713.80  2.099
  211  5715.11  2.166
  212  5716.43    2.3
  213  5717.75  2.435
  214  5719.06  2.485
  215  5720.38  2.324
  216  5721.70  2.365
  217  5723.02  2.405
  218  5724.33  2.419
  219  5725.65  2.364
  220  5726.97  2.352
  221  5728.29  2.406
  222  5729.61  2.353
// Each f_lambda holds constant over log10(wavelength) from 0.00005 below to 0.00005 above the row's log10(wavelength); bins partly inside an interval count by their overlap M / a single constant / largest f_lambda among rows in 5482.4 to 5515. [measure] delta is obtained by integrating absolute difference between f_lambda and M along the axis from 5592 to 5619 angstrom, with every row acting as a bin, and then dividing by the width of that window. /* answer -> 0.24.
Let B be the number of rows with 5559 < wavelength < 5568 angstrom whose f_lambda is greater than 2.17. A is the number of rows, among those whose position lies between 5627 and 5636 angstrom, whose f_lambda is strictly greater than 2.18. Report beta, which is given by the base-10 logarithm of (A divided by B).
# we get 0.1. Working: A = 6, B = 5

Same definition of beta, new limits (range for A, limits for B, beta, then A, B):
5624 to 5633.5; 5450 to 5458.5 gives -0.2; 4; 6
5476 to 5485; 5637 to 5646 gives 0.1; 4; 3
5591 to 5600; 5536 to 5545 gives -0.5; 2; 6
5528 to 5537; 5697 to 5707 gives 0.0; 6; 6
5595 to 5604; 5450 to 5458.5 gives -0.3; 3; 6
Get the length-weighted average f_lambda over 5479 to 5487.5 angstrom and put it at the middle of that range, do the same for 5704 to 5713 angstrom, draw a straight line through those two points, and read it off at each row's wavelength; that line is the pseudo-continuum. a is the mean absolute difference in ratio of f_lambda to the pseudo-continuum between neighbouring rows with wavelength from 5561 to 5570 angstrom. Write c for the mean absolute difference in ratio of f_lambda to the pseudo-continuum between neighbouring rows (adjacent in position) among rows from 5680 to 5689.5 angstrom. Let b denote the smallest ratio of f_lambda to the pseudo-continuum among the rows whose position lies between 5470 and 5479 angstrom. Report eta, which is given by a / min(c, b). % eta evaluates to 2.250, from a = 0.112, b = 0.950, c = 0.05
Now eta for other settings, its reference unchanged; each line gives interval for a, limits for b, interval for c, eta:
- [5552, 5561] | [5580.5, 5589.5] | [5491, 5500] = 0.736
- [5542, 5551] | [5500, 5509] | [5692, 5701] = 0.715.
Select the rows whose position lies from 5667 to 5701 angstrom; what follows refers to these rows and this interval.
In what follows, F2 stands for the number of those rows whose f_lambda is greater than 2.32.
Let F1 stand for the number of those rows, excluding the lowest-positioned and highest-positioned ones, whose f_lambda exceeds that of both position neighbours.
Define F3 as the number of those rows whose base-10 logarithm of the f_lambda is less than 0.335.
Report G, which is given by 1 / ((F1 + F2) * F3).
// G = 0.0093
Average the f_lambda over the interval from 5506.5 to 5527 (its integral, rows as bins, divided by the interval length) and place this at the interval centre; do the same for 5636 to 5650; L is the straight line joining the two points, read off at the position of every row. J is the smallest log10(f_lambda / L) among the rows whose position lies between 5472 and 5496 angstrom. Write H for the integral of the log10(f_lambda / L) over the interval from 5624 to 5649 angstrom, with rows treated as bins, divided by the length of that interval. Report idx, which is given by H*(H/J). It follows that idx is 0.0000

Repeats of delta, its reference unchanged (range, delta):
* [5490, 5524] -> 0.25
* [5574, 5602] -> 0.28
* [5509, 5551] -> 0.19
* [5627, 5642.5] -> 0.22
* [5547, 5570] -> 0.19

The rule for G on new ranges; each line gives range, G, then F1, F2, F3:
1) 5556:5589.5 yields 0.0085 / 7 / 6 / 9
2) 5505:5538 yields 0.0095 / 8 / 7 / 7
